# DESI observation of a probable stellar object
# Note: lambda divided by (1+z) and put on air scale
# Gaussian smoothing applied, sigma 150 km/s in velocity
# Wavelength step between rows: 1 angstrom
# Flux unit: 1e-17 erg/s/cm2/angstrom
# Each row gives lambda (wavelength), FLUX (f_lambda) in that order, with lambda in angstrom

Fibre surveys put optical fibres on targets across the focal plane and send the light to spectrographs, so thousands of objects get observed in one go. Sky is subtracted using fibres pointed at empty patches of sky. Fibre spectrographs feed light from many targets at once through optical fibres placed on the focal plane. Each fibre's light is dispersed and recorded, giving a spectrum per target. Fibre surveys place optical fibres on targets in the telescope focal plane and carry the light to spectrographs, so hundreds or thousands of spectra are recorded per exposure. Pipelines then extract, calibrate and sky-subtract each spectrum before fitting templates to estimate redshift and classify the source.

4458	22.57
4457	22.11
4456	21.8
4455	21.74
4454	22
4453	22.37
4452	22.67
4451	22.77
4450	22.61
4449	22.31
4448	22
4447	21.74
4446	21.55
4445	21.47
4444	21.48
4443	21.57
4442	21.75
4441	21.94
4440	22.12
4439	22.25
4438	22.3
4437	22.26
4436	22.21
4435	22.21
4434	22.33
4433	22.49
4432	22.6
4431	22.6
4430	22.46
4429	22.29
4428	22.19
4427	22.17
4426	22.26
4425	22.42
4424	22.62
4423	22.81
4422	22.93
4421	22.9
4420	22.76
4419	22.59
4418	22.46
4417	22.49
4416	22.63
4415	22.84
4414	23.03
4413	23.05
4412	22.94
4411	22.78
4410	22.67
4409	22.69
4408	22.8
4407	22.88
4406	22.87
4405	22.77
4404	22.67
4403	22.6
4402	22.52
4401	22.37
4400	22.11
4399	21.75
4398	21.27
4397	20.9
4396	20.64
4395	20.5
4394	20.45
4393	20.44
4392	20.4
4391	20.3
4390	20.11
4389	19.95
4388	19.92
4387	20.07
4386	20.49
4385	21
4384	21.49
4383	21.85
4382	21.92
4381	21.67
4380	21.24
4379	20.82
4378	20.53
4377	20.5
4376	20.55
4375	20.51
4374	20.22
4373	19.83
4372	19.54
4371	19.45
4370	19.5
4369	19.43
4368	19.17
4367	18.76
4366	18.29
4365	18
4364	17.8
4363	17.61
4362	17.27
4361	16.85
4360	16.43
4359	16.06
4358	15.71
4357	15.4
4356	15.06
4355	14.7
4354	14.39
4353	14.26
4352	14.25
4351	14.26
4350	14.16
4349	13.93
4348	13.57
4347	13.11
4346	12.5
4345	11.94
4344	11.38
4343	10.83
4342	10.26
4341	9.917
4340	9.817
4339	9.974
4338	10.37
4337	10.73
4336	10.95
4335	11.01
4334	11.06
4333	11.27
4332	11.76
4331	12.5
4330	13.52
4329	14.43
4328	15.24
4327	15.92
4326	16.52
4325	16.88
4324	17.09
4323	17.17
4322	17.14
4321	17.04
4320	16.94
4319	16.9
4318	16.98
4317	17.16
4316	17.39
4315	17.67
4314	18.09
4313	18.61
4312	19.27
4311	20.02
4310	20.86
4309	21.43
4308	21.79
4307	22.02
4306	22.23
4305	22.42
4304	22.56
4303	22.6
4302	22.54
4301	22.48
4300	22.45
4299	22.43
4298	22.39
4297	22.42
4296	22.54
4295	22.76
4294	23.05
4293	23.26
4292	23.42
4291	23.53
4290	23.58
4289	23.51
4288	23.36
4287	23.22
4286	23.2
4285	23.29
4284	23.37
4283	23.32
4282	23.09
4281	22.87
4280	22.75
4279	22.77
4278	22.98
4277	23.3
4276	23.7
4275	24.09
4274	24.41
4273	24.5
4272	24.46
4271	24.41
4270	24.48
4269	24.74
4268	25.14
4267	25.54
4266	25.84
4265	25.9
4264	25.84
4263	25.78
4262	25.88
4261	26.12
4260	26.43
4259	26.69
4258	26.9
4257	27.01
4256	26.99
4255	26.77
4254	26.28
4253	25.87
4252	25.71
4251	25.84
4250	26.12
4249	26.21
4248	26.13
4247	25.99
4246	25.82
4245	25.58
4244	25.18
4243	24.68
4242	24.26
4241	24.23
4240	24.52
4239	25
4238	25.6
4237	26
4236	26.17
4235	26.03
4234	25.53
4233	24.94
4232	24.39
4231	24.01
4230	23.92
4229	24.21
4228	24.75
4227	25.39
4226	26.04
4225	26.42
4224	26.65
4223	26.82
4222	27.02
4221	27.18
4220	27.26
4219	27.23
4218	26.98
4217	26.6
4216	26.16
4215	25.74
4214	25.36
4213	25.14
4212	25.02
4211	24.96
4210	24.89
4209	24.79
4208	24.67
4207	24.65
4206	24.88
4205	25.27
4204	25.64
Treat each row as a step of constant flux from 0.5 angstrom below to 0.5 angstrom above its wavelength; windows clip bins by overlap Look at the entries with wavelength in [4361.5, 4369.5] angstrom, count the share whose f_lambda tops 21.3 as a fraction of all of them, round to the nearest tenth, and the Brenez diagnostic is 0.0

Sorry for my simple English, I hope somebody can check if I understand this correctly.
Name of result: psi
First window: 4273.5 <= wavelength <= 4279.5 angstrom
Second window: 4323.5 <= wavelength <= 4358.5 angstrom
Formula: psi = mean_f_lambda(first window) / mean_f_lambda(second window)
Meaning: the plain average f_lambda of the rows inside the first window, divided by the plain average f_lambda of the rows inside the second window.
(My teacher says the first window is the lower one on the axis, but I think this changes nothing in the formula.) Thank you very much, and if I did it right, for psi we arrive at 1.8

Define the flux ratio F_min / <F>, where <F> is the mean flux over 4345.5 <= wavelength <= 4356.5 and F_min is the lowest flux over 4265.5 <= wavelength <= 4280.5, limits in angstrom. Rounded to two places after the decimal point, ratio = 1.62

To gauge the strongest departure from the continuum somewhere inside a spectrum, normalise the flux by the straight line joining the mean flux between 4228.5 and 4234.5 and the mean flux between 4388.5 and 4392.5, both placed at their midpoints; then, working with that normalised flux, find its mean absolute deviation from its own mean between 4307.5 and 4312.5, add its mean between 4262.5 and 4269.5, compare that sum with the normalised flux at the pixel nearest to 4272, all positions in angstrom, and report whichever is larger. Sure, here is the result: 1.12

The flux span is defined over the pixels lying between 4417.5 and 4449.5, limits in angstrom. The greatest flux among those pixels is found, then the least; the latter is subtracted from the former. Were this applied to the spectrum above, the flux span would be 1.5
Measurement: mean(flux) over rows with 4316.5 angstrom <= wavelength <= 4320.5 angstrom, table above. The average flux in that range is 17.0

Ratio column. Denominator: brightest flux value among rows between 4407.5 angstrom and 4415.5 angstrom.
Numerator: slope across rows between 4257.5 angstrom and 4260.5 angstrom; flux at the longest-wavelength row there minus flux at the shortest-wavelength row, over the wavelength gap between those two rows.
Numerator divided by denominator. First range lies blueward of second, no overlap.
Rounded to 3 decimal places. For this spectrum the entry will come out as -0.010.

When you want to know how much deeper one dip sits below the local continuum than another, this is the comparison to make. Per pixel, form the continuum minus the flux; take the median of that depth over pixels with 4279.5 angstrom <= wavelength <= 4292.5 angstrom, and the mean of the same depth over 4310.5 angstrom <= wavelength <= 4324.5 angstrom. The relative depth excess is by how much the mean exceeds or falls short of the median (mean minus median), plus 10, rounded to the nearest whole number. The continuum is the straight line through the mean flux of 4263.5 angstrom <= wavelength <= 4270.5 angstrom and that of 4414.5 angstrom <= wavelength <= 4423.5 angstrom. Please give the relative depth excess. 15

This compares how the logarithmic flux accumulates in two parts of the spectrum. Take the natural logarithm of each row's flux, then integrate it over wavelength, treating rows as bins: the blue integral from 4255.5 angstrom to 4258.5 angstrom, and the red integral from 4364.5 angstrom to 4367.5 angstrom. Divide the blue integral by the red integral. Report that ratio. 1.13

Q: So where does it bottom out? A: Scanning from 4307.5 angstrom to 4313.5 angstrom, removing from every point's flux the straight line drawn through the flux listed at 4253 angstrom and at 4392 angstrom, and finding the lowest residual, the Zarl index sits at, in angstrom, 4313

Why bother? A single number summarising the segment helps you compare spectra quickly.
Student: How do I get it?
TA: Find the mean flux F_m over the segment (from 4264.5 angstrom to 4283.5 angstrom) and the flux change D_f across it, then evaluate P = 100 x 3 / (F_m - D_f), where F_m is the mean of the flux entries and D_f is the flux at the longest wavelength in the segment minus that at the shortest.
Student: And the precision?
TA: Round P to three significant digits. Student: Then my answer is 11.2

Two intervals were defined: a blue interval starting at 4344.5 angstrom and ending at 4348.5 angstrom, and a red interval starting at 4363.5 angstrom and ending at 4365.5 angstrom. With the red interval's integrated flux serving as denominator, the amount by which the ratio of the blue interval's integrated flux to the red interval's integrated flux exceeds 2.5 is -1.1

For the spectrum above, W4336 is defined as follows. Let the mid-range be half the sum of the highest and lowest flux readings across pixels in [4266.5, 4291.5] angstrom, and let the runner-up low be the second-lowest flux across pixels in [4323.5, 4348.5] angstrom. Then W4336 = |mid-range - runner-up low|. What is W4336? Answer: 14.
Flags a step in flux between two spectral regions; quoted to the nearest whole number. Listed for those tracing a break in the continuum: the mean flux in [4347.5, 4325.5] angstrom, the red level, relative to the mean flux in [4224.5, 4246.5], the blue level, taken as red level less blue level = -13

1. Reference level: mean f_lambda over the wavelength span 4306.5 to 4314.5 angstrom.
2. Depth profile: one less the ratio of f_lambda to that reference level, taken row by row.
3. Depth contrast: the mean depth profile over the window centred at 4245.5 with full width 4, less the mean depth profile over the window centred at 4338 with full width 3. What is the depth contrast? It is -0.75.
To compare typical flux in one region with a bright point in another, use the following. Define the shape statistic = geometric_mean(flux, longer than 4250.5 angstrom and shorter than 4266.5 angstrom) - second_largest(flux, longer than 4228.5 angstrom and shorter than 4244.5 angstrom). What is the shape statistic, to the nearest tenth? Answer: 0.2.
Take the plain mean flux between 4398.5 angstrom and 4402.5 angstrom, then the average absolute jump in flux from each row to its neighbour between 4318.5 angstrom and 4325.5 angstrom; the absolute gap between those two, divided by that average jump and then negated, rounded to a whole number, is -237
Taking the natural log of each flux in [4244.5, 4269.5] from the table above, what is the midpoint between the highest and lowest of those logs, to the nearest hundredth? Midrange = 3.25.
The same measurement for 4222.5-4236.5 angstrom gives 3.23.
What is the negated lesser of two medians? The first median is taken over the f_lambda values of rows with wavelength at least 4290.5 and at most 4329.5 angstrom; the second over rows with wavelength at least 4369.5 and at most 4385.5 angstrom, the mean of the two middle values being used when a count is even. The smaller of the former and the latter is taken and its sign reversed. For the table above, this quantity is -20.5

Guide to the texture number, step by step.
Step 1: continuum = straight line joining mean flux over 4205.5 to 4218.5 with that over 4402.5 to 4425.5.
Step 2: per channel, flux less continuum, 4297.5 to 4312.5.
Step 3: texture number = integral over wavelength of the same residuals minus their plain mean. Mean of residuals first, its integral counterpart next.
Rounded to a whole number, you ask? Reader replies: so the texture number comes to -33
